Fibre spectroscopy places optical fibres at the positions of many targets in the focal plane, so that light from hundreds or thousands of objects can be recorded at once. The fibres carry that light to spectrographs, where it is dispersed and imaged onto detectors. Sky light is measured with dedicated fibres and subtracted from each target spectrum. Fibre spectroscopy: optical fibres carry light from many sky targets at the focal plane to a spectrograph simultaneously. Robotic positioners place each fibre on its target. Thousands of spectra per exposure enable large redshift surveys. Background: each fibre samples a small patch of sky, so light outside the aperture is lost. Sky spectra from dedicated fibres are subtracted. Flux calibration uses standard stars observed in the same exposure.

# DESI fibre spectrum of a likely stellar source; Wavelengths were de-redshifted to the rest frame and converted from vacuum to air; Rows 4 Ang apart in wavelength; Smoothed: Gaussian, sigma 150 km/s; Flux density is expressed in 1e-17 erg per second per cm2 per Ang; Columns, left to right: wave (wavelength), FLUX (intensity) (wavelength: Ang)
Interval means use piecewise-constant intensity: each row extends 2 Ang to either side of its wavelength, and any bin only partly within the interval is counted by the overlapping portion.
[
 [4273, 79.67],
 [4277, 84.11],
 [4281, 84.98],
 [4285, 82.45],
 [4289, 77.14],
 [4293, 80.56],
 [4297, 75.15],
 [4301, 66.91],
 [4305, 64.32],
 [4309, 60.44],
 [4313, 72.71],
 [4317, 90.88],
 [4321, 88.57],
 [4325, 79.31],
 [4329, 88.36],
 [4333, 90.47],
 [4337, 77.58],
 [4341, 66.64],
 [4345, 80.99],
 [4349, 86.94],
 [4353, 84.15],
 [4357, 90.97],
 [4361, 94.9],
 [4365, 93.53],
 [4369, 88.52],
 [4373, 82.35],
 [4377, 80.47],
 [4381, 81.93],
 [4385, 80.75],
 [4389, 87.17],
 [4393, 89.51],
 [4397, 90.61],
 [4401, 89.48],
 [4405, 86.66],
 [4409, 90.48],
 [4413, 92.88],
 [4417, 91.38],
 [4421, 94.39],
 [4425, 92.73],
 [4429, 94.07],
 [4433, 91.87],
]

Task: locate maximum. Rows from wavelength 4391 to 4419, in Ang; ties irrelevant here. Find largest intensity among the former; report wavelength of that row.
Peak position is 4413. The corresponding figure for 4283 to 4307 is 4285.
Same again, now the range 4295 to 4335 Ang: 4317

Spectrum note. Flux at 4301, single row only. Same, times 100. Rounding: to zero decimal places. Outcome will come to 6691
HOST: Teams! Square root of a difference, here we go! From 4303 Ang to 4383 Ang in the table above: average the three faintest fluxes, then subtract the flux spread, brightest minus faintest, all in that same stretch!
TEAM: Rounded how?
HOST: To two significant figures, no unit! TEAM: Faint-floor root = 5.4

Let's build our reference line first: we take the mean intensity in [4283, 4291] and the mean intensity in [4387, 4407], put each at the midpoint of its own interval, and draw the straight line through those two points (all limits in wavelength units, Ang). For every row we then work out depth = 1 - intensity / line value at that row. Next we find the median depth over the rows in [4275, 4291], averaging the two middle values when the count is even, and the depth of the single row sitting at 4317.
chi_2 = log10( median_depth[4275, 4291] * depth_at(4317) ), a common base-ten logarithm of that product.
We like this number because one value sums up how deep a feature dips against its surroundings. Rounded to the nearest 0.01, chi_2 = -2.28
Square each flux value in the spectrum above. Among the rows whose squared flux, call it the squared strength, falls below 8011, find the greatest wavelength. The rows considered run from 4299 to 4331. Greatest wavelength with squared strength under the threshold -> 4329 Ang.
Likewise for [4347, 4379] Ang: 4377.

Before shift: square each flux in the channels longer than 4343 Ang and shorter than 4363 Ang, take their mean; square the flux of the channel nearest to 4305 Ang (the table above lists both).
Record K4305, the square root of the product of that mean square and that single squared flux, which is 5643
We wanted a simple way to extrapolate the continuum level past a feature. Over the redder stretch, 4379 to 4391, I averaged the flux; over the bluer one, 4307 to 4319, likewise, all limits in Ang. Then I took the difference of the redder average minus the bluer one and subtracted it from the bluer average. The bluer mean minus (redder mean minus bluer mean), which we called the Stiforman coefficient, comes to 66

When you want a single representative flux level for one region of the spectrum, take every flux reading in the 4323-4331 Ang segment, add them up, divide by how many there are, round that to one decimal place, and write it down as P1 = 83.8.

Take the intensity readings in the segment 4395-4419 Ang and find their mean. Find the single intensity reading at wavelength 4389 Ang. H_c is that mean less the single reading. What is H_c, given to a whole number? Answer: 3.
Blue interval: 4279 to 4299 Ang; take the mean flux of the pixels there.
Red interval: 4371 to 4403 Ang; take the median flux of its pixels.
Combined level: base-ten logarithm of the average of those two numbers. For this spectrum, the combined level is 1.92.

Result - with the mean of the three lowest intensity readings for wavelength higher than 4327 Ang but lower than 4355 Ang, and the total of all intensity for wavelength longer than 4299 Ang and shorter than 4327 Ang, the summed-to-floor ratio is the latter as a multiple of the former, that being 7.0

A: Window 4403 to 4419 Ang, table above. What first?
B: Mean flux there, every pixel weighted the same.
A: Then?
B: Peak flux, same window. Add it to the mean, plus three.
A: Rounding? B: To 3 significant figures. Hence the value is 186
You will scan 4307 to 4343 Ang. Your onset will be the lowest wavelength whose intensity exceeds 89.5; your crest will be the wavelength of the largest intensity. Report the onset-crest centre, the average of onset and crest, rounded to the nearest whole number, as 4317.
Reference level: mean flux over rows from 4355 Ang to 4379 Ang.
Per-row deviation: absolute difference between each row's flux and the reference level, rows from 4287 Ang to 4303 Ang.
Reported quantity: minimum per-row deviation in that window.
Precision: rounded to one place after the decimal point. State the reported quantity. 7.9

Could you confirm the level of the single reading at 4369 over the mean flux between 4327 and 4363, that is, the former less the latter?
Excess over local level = 4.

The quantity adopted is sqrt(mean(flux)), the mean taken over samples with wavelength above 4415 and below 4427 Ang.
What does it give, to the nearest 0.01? 9.64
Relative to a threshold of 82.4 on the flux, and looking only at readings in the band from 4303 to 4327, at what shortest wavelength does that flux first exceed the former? 4317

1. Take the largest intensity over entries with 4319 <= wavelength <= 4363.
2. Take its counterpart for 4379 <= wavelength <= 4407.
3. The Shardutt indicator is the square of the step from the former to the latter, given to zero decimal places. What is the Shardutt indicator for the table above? 18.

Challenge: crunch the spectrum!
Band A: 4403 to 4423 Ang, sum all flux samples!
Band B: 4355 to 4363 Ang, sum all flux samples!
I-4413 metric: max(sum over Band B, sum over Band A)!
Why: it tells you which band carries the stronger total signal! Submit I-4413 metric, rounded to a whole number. 456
